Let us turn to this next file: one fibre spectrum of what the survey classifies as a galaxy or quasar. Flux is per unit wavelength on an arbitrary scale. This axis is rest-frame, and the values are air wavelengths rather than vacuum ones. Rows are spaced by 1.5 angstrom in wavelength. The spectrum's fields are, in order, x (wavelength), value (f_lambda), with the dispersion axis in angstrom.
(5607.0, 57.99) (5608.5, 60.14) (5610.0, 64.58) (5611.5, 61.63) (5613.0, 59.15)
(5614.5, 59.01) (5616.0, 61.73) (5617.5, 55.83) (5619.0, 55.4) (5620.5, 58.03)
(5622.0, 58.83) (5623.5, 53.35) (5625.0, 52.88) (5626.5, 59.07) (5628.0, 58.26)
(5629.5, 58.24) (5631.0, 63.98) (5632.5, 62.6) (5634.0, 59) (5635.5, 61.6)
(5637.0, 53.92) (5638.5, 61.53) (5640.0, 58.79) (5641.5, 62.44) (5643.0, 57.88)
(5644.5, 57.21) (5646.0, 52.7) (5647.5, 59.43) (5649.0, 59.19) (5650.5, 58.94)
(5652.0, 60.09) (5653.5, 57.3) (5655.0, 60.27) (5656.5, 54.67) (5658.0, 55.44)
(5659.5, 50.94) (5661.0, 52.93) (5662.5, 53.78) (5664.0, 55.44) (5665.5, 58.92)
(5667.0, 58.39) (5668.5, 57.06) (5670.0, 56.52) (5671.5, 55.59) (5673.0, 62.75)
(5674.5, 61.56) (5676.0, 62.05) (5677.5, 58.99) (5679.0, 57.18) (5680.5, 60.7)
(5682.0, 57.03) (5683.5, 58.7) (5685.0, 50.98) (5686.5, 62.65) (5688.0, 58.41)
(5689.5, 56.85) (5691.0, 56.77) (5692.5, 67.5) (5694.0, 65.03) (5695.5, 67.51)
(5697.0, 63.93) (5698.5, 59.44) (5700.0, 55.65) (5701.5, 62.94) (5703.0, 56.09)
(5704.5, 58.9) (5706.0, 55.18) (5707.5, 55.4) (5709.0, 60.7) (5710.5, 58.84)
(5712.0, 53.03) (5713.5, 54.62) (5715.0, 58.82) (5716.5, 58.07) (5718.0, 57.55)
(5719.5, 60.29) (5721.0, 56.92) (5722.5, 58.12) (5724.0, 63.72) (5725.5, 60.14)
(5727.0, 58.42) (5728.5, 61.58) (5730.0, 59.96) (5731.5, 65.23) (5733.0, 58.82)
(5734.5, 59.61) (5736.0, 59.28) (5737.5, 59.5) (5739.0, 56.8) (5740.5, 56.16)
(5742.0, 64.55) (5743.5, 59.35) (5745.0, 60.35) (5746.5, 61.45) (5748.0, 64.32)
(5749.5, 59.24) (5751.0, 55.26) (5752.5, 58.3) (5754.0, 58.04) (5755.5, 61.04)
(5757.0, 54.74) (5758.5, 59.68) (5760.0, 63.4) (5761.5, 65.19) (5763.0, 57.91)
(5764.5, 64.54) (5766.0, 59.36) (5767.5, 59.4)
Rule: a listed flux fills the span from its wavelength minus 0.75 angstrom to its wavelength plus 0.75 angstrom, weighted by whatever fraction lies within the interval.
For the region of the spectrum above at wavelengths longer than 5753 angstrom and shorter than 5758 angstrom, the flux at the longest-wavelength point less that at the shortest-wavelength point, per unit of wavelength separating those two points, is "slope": -1.10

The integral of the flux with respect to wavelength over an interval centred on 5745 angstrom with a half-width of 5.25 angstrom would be 638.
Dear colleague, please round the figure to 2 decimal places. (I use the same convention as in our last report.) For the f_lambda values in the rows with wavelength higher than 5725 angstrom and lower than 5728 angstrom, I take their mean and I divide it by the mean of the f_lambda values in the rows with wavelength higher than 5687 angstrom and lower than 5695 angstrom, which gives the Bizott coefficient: 0.97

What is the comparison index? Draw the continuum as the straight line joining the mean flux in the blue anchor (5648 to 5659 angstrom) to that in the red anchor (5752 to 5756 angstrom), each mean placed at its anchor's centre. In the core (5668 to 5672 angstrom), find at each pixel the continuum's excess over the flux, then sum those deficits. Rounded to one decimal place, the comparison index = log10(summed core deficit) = 0.7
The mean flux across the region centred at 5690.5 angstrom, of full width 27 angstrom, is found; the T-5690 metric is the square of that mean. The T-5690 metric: 3576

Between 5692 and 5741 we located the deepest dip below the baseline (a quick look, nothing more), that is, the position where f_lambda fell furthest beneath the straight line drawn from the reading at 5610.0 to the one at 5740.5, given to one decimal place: 5712.0 angstrom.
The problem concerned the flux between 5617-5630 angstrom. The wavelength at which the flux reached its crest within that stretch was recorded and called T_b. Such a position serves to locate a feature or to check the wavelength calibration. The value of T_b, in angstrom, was 5626.5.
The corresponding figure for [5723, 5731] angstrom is 5724.0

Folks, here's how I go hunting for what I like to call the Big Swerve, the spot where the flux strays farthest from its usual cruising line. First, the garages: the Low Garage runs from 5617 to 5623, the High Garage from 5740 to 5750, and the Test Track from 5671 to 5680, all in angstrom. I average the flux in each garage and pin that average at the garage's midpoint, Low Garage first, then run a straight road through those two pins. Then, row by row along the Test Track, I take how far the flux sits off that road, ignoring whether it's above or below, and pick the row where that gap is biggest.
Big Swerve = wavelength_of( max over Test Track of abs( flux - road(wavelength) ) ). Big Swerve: 5673.0 angstrom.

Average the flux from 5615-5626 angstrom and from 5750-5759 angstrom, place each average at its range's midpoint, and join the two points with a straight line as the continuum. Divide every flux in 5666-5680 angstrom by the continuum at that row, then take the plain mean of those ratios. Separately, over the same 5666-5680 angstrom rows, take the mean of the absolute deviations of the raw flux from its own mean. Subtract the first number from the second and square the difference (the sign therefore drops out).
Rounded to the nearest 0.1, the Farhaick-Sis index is 1.3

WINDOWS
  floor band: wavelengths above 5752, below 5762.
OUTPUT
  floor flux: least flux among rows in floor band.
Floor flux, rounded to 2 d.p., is 54.74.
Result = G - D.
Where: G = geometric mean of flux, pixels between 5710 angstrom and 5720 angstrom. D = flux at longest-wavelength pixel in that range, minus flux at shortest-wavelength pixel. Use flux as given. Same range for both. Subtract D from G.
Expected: 56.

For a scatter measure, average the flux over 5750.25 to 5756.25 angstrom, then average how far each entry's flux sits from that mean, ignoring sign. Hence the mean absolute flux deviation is 1.5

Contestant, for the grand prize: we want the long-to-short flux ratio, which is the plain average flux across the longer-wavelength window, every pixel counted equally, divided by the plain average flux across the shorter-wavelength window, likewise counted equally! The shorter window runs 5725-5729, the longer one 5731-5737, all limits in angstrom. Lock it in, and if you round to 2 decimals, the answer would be 1.01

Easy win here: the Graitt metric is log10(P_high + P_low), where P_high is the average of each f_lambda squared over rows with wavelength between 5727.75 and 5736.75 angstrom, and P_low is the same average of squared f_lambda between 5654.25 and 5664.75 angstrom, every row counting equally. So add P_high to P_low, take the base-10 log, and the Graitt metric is 3.826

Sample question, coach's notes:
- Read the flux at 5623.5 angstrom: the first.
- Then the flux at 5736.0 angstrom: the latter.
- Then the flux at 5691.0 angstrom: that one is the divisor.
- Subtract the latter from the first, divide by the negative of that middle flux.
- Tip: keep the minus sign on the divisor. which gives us 0.10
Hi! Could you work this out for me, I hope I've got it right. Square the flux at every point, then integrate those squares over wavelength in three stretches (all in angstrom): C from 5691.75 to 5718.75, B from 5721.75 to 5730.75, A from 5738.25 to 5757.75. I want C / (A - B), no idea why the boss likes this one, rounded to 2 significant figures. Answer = 2.7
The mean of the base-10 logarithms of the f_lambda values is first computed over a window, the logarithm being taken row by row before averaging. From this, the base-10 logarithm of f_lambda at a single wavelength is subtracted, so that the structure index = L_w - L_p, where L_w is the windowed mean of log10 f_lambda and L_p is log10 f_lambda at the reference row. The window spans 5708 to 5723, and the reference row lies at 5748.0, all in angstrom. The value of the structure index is -0.048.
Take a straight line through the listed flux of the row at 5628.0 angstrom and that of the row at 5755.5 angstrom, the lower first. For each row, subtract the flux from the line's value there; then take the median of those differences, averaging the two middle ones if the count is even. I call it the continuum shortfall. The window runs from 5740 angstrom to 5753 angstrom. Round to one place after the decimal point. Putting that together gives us 1.4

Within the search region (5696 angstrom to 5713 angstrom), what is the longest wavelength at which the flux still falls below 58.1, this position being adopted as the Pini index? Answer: 5712.0 angstrom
